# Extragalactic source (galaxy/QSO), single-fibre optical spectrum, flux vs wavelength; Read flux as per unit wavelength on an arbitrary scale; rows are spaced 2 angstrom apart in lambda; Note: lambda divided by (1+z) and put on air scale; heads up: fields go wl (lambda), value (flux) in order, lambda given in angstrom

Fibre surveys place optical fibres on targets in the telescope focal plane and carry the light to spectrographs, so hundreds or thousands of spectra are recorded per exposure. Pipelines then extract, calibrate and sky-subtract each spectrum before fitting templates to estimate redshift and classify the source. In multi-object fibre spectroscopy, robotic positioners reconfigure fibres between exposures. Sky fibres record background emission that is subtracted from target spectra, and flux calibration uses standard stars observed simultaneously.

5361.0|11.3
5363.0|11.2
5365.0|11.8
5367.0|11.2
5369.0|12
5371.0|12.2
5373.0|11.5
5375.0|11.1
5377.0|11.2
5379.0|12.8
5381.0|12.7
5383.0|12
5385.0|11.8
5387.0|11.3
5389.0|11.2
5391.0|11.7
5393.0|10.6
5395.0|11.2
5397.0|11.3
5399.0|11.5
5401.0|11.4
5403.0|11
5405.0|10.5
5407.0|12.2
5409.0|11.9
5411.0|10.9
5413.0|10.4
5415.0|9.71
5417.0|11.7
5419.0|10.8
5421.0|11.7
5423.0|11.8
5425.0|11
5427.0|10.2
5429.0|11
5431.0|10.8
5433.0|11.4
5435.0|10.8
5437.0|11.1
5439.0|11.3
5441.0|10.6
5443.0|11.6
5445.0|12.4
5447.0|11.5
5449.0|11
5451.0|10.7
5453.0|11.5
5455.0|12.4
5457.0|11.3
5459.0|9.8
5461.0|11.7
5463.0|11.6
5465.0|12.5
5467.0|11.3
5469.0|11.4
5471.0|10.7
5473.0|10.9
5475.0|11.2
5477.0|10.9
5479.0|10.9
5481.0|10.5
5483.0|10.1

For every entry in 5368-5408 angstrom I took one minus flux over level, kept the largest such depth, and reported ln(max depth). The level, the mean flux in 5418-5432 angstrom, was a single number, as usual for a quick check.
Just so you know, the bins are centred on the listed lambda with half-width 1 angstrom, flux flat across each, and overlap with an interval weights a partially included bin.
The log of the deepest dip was -3.0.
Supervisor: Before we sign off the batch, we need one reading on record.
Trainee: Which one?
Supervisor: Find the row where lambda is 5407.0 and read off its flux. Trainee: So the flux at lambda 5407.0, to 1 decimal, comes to 12.2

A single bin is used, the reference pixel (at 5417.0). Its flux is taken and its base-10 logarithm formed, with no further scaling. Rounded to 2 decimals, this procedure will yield 1.07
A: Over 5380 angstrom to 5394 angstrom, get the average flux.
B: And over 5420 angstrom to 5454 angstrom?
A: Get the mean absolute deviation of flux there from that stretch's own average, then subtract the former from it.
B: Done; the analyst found -11.2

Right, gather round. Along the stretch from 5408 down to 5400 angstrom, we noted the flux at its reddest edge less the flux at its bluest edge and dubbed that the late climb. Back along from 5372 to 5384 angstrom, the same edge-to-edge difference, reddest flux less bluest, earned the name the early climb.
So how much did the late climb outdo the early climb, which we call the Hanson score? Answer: 0.30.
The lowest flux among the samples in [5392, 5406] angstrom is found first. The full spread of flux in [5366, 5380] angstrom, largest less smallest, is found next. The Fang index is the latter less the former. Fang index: -8.80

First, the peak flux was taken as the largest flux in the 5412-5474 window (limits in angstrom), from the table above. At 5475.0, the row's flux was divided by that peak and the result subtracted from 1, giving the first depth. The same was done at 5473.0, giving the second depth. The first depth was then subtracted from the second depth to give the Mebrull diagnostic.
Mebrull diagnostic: 0.02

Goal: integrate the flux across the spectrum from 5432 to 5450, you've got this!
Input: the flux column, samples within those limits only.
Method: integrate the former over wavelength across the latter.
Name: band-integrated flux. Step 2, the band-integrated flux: 203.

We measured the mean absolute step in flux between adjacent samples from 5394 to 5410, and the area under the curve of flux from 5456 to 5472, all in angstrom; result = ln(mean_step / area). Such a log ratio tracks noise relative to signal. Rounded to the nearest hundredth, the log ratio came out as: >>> -5.95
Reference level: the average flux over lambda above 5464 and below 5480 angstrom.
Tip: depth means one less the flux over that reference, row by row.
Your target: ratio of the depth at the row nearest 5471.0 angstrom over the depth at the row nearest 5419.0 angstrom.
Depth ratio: 1.2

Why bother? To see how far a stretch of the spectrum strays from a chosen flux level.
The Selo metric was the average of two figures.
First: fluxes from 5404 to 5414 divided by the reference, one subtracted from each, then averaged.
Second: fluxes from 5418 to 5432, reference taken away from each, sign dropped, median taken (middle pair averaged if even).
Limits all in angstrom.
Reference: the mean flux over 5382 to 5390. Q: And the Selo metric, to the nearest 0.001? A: 0.270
